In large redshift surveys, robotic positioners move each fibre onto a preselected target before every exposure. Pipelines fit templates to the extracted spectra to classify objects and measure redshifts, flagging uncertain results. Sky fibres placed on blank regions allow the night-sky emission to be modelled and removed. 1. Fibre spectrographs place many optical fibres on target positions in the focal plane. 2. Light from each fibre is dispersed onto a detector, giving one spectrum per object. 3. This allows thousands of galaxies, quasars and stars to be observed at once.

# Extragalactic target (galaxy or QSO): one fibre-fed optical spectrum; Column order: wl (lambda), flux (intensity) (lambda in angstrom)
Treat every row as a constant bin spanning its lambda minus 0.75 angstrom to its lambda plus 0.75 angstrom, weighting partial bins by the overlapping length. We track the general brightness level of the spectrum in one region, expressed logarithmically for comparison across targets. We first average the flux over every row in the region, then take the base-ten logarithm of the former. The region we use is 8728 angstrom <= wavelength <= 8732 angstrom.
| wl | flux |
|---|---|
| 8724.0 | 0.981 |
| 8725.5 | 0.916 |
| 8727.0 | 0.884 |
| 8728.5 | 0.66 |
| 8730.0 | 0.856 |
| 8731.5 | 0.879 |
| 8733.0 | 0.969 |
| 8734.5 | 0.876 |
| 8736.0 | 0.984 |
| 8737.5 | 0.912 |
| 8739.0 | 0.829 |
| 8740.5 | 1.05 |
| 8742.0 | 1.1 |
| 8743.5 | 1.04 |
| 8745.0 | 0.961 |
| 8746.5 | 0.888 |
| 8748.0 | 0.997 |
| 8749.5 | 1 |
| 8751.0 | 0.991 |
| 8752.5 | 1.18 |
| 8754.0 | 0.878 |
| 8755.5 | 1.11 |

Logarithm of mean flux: -0.10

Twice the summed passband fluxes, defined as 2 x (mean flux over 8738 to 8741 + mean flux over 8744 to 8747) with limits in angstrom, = 3.73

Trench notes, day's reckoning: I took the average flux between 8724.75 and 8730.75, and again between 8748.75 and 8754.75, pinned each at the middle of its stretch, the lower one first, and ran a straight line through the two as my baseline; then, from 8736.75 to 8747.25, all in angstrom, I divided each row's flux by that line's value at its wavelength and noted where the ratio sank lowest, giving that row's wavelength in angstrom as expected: 8739.0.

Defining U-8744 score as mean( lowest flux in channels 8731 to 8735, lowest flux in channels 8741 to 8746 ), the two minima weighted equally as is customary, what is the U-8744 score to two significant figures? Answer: 0.92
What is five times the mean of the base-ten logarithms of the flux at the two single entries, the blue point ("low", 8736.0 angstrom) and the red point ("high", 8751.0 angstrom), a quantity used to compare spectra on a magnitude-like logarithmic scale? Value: -0.027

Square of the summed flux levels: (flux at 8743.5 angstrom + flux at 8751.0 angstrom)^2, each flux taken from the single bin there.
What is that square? 4.1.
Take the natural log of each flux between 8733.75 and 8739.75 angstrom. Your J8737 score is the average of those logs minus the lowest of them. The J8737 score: 0.08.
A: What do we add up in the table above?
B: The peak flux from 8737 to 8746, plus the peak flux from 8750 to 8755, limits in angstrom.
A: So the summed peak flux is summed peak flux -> 2.28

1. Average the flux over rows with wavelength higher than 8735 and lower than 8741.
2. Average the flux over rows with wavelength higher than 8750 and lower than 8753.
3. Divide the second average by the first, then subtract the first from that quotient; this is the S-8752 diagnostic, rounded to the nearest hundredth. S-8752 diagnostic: 0.21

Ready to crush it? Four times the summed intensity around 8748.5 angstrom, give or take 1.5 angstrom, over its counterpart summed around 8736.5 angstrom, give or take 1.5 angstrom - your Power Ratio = 4.2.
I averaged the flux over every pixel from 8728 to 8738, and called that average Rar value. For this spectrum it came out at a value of 0.88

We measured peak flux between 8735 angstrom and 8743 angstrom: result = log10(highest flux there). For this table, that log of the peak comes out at 0.041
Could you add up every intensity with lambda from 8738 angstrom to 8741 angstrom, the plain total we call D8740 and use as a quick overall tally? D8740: 1.88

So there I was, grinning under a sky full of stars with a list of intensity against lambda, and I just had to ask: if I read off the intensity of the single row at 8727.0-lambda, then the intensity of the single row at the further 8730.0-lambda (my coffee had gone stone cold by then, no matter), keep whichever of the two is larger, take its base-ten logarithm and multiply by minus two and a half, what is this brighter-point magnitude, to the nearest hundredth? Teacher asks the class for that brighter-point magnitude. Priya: 0.13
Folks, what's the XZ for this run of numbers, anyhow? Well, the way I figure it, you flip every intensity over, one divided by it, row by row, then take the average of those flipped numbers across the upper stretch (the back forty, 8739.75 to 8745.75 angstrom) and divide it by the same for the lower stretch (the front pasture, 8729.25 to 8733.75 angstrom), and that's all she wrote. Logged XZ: 0.87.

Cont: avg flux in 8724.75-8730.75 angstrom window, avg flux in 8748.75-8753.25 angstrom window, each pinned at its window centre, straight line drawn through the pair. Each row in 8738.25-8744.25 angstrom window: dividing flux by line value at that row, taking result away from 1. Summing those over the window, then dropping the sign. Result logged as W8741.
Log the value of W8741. 0.18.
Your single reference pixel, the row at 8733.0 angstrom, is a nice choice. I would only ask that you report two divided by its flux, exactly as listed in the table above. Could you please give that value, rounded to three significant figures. 2.06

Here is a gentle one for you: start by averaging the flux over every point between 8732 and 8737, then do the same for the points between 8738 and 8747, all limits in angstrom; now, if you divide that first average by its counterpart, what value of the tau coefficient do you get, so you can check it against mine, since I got 0.96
